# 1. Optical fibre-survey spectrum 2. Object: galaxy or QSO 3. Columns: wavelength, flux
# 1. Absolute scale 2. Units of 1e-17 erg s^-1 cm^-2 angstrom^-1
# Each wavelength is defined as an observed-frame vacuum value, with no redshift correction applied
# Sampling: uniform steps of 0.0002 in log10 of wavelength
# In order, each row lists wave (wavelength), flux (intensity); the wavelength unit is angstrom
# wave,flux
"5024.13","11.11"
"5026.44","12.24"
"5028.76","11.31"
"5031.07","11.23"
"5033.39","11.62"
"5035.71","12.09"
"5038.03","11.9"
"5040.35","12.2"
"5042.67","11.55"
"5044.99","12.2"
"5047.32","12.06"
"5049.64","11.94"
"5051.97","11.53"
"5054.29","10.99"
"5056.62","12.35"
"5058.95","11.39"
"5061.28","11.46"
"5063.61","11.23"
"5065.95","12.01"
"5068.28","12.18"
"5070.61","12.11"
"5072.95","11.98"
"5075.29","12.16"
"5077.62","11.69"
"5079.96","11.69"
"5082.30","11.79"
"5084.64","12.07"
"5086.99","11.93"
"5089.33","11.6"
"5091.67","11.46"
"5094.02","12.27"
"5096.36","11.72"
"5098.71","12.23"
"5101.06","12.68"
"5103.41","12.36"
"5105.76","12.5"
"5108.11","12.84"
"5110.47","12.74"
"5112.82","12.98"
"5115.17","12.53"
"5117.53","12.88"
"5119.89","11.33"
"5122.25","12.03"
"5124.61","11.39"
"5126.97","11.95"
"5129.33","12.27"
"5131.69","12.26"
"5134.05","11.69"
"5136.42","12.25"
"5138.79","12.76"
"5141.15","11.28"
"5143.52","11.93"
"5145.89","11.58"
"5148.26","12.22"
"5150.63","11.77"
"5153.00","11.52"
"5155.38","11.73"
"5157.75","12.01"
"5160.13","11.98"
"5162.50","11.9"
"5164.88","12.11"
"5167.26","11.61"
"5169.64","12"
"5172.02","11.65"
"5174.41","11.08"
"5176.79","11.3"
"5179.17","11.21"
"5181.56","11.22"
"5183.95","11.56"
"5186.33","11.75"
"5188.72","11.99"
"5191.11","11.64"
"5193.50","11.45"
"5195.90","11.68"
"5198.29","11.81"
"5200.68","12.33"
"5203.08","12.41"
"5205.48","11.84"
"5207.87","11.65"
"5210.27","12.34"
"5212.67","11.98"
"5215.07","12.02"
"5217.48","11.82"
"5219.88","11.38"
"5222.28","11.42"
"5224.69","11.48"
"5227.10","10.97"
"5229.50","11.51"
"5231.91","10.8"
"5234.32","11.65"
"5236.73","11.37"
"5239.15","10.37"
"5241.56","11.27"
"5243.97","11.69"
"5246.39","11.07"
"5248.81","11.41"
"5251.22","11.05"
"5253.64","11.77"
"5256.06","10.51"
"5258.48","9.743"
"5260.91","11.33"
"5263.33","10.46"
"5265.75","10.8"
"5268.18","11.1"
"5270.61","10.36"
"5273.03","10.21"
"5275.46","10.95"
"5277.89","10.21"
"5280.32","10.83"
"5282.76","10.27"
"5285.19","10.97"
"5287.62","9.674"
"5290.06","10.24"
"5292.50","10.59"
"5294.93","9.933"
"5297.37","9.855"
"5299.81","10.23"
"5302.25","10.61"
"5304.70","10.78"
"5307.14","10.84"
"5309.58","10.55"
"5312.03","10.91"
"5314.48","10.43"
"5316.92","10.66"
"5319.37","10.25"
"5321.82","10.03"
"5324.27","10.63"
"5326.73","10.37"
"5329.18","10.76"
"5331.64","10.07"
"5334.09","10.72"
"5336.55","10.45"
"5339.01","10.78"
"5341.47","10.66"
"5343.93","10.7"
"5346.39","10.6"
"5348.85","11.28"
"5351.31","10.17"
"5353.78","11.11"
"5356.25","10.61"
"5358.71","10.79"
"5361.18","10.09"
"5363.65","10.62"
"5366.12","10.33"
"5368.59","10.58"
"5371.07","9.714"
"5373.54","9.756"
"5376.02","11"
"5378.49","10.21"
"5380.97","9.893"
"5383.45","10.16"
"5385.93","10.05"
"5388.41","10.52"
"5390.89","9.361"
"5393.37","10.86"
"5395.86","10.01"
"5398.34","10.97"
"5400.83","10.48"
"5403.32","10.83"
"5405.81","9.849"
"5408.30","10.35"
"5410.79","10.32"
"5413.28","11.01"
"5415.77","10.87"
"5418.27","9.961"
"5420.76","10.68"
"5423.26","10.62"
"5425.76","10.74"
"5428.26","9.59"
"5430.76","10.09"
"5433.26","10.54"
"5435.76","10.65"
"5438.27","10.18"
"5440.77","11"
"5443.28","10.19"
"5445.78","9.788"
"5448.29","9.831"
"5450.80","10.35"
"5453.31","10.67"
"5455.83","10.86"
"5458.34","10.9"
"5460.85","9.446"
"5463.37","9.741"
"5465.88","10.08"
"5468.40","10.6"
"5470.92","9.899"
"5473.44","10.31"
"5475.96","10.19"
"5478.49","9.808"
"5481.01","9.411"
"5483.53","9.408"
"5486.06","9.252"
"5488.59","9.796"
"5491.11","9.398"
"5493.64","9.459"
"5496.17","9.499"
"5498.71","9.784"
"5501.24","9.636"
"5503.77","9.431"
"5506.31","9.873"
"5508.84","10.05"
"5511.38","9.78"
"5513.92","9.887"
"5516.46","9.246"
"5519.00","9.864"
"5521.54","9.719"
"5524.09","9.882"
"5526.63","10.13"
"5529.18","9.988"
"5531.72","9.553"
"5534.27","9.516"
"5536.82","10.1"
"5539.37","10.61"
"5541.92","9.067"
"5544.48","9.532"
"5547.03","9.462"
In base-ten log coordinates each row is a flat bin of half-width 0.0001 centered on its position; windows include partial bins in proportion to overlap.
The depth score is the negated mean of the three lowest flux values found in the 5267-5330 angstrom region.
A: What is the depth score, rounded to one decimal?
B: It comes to -9.8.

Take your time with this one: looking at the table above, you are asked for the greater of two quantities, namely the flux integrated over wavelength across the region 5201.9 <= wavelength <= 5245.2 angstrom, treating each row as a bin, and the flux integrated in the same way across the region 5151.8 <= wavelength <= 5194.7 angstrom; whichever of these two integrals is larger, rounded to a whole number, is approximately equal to 500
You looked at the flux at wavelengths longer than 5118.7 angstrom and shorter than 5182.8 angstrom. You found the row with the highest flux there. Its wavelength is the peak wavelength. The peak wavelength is 5138.79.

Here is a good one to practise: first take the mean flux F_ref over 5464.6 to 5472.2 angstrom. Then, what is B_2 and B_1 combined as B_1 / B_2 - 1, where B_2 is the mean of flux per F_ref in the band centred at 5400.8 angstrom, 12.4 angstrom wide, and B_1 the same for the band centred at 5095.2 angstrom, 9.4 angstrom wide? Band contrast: 0.14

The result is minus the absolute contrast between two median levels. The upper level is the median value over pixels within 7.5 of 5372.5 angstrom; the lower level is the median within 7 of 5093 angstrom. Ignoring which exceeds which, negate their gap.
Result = -1.6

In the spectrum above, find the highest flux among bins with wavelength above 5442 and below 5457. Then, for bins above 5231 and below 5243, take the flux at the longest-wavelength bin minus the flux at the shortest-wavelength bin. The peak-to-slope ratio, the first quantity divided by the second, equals 23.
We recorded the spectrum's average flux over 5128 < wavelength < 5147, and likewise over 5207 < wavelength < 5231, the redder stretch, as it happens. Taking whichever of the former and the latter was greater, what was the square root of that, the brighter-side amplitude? 3.46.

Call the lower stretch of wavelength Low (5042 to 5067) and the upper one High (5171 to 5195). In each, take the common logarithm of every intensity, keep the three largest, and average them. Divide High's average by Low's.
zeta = 0.99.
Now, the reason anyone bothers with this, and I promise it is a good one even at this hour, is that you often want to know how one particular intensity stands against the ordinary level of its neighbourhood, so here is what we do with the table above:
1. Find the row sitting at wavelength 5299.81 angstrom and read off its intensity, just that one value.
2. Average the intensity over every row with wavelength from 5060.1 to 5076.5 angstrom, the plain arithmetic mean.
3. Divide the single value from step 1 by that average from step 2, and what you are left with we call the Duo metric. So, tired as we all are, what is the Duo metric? 0.86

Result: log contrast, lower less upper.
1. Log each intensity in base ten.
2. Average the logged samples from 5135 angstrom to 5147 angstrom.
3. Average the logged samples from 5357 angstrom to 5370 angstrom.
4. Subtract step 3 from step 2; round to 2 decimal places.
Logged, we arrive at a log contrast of 0.06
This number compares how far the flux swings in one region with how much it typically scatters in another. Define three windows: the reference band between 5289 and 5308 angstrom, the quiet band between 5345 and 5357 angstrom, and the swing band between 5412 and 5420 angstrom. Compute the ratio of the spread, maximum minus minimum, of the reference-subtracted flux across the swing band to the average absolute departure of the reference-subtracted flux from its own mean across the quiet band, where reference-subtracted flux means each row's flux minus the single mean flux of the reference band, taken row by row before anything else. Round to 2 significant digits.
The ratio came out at 3.0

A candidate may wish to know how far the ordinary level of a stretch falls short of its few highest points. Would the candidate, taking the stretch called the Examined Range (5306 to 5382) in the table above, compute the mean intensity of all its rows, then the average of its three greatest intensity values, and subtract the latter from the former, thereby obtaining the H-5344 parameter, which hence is -0.63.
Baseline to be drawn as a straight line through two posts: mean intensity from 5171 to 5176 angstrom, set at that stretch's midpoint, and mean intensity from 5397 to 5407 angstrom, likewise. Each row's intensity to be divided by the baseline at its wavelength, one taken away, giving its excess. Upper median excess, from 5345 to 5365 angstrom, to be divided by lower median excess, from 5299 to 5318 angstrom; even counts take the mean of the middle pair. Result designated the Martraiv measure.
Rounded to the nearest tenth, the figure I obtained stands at 0.3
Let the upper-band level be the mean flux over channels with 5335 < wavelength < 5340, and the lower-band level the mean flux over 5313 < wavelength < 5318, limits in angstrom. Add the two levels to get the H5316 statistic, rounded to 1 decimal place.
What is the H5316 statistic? 21.2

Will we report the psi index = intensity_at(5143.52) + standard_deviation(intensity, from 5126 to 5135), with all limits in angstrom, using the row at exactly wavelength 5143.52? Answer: 12.2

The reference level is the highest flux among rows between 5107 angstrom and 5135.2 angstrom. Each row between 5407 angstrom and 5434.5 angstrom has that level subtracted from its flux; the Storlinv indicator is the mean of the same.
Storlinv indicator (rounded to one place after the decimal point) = -2.5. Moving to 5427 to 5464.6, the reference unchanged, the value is -2.7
